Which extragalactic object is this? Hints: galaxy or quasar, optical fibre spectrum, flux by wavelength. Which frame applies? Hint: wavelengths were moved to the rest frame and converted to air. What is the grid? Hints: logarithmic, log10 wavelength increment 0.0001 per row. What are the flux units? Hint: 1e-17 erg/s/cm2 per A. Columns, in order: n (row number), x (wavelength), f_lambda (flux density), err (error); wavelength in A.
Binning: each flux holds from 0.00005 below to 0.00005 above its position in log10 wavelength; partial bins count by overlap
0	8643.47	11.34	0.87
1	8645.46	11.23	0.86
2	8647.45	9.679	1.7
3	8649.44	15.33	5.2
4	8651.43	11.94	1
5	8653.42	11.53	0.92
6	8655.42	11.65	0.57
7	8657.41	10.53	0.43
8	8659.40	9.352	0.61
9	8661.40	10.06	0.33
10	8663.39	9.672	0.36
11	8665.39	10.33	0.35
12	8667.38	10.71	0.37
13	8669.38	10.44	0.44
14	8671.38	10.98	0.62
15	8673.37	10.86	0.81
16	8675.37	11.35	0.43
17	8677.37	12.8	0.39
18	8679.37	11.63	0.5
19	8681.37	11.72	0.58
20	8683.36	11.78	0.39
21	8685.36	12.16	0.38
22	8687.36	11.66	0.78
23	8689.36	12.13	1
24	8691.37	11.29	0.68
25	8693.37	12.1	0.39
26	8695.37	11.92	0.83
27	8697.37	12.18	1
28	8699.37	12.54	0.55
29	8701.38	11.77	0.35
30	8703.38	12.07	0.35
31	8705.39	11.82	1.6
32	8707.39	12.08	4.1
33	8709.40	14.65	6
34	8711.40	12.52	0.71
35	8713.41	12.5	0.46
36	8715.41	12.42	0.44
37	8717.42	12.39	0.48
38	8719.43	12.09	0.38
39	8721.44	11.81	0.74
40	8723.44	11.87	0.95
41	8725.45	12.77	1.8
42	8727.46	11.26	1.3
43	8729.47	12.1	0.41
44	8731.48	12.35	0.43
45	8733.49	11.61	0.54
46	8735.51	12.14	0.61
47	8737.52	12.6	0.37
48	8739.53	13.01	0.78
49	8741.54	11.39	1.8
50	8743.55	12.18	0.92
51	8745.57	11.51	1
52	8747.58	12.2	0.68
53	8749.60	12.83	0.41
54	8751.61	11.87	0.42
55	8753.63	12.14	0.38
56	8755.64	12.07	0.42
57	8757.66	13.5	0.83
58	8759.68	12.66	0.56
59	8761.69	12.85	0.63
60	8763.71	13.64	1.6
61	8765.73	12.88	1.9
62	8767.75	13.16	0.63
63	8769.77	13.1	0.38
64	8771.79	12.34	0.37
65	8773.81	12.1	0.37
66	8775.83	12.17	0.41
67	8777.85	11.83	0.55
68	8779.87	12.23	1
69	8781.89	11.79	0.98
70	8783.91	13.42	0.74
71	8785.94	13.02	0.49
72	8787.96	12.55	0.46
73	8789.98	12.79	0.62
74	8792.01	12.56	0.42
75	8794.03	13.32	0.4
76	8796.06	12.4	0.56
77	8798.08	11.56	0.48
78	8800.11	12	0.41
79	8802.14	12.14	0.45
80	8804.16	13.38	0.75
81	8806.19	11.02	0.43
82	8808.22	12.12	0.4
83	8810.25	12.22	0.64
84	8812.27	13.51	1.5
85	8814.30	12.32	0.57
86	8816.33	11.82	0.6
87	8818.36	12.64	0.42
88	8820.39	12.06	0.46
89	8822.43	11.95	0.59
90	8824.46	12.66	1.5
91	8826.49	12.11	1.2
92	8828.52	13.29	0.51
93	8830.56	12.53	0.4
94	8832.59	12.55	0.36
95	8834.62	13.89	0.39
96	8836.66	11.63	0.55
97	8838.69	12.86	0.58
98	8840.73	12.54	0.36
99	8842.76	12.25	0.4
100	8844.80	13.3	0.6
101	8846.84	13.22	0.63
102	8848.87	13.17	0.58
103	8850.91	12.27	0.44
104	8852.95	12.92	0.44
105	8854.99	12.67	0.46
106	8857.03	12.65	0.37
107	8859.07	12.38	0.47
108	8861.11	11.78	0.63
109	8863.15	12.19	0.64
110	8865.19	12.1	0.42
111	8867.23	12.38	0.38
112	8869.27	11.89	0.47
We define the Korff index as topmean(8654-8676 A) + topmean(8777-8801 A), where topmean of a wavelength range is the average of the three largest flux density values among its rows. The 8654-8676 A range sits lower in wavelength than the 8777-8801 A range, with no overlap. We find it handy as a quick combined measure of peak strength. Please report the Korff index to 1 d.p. 24.6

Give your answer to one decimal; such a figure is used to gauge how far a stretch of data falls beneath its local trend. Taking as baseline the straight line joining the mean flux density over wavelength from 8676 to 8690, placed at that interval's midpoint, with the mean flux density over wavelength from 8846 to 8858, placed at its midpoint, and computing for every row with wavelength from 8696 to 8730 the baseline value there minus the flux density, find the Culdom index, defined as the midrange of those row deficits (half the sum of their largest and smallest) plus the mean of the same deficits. -1.0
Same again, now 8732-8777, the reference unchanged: -0.3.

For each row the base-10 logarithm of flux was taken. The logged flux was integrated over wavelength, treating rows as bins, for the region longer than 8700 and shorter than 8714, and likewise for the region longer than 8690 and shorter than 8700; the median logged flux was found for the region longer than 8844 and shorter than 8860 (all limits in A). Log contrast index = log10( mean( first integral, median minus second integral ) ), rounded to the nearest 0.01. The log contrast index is 0.45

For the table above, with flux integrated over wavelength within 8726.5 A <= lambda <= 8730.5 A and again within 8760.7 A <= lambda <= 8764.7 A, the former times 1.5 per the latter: 1.32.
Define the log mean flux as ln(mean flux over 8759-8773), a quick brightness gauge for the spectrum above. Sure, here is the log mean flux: 2.56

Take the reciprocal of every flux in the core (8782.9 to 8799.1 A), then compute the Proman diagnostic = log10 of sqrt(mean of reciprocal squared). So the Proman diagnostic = -1.10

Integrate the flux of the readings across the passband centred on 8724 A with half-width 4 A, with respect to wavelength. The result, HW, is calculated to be 96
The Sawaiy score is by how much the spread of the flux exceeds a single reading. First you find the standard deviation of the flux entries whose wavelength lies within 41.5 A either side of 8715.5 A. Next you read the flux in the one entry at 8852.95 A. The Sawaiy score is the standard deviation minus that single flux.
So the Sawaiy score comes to -12.3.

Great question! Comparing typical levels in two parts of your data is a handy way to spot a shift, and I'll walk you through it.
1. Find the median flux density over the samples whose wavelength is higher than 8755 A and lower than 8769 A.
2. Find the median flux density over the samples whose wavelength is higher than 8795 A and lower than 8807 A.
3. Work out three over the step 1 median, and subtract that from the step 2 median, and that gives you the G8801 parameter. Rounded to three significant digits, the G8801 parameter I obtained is 11.8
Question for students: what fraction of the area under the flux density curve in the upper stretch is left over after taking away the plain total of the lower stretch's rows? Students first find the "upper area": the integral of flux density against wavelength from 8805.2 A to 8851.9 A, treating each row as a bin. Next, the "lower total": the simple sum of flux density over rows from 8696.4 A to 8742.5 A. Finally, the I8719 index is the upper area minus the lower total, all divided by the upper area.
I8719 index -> 0.518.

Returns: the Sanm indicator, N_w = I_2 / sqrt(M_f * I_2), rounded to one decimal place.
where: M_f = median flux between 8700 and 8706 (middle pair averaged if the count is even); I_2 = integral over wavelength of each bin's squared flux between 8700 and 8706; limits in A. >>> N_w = 8.5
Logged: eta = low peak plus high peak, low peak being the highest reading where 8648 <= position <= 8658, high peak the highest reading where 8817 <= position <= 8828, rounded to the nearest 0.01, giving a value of 27.99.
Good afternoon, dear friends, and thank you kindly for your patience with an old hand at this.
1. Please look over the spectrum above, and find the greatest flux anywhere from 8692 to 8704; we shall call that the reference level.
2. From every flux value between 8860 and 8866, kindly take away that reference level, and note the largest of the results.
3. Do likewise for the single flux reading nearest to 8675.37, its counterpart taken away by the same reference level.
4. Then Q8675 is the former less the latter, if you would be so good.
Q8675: 0.8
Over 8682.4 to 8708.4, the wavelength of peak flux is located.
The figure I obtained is 8699.37 A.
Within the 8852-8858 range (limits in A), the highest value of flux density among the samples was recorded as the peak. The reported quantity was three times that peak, 38.8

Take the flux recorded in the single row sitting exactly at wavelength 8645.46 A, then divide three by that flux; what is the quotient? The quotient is 0.267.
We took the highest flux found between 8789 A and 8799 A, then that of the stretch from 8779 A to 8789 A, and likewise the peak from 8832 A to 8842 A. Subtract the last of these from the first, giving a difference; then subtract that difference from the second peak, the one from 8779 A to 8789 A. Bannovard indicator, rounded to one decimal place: 14.0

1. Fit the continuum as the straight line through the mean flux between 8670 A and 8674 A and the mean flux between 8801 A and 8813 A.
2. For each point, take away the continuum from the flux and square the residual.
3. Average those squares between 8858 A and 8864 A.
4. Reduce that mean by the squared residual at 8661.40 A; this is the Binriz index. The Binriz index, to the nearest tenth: 0.3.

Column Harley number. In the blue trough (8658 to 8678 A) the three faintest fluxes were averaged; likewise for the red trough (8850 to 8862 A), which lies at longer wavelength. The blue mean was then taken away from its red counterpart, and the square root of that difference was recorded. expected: 1.6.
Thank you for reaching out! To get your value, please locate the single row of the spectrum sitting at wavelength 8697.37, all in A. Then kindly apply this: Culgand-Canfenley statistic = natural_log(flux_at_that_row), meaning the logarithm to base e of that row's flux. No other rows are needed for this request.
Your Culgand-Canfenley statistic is 2.50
